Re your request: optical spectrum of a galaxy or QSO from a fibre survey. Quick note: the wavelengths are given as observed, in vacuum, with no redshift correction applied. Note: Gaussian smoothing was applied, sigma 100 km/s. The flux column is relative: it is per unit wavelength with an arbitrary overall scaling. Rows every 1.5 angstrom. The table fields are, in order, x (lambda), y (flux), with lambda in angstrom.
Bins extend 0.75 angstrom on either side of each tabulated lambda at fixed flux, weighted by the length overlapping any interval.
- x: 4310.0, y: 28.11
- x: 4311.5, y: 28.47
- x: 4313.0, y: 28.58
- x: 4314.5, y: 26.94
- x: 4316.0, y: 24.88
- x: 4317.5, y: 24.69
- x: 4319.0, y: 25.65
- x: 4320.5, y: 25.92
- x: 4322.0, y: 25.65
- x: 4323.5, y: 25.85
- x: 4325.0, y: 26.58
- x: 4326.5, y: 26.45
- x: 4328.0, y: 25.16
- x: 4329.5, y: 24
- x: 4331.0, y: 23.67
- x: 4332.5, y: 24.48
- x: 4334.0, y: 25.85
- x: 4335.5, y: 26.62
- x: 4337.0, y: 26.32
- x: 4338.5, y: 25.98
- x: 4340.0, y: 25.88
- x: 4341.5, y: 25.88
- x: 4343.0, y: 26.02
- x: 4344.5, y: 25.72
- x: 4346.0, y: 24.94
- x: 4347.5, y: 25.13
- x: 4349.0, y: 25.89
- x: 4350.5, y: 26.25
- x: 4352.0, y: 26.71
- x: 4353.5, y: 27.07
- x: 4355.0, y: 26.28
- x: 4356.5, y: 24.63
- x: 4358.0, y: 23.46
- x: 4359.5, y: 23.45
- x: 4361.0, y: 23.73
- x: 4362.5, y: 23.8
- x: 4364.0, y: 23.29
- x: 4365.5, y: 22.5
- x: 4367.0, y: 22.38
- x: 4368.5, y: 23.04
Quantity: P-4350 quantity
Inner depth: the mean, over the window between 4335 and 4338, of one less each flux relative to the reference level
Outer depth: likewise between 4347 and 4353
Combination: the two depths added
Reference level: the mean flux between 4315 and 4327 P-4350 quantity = -0.04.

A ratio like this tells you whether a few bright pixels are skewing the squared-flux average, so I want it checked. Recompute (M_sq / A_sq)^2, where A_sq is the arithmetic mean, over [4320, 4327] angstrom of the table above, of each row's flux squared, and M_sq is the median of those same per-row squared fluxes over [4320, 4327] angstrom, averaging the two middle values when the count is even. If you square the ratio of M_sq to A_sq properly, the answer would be 0.97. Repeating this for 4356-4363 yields 0.99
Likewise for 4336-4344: 0.99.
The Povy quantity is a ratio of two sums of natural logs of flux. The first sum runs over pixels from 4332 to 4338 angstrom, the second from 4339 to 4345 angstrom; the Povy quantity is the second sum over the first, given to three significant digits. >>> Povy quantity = 1.00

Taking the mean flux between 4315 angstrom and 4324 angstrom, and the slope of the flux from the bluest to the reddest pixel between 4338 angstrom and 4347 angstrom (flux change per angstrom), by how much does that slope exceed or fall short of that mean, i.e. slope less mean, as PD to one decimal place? -25.6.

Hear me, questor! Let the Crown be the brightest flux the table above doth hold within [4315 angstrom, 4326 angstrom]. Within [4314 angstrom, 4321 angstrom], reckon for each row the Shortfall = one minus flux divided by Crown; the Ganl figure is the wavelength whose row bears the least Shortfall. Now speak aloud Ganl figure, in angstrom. 4314.5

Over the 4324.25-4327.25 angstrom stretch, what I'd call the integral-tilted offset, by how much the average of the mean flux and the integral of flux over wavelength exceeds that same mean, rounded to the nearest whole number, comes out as 27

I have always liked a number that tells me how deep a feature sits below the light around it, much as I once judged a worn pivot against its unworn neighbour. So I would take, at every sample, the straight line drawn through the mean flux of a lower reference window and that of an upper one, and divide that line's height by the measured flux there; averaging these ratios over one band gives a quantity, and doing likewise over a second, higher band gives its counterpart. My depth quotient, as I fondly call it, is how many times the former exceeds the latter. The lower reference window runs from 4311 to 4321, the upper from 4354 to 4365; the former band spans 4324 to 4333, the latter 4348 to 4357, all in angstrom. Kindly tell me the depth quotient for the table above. 1.10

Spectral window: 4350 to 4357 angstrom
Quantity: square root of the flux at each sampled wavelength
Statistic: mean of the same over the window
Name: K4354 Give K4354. 5.12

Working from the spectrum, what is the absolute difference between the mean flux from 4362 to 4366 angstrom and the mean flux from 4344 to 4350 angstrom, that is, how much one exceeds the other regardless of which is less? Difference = 2.2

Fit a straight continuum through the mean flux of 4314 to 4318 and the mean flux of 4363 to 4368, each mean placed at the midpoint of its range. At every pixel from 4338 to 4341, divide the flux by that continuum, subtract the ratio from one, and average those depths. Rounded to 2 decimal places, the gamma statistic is -0.07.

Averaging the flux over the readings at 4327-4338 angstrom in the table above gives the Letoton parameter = 25.2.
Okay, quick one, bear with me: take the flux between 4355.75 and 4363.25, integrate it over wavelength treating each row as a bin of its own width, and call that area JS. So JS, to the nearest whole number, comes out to 179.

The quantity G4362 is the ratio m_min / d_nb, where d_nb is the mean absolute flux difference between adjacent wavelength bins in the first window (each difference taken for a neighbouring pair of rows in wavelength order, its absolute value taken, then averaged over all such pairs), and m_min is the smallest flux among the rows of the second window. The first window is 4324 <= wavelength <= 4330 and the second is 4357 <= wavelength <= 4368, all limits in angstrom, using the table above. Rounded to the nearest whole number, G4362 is 26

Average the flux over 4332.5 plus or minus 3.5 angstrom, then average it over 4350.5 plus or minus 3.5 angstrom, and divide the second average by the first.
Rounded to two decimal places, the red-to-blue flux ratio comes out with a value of 1.05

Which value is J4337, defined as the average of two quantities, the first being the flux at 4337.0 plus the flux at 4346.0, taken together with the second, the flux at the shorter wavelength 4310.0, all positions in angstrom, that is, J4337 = 39.7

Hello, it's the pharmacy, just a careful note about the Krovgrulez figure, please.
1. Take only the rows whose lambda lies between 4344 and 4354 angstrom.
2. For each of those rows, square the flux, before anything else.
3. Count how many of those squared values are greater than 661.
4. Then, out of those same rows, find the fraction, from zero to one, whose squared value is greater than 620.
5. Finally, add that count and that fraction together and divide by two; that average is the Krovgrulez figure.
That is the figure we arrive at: 3.0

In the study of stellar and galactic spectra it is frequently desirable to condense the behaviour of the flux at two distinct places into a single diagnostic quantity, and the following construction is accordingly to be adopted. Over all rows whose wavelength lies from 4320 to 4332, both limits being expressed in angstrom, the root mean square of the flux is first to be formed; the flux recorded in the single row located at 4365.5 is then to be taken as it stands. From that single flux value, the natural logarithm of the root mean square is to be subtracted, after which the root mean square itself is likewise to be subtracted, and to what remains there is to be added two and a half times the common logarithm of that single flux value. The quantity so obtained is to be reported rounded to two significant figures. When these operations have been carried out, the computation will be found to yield -2.8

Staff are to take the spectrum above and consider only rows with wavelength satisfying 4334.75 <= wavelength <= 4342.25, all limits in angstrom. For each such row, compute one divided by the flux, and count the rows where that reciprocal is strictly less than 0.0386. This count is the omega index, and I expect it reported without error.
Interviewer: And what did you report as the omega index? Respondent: 3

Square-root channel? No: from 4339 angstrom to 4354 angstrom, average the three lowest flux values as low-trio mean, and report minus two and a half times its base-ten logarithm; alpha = -3.506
